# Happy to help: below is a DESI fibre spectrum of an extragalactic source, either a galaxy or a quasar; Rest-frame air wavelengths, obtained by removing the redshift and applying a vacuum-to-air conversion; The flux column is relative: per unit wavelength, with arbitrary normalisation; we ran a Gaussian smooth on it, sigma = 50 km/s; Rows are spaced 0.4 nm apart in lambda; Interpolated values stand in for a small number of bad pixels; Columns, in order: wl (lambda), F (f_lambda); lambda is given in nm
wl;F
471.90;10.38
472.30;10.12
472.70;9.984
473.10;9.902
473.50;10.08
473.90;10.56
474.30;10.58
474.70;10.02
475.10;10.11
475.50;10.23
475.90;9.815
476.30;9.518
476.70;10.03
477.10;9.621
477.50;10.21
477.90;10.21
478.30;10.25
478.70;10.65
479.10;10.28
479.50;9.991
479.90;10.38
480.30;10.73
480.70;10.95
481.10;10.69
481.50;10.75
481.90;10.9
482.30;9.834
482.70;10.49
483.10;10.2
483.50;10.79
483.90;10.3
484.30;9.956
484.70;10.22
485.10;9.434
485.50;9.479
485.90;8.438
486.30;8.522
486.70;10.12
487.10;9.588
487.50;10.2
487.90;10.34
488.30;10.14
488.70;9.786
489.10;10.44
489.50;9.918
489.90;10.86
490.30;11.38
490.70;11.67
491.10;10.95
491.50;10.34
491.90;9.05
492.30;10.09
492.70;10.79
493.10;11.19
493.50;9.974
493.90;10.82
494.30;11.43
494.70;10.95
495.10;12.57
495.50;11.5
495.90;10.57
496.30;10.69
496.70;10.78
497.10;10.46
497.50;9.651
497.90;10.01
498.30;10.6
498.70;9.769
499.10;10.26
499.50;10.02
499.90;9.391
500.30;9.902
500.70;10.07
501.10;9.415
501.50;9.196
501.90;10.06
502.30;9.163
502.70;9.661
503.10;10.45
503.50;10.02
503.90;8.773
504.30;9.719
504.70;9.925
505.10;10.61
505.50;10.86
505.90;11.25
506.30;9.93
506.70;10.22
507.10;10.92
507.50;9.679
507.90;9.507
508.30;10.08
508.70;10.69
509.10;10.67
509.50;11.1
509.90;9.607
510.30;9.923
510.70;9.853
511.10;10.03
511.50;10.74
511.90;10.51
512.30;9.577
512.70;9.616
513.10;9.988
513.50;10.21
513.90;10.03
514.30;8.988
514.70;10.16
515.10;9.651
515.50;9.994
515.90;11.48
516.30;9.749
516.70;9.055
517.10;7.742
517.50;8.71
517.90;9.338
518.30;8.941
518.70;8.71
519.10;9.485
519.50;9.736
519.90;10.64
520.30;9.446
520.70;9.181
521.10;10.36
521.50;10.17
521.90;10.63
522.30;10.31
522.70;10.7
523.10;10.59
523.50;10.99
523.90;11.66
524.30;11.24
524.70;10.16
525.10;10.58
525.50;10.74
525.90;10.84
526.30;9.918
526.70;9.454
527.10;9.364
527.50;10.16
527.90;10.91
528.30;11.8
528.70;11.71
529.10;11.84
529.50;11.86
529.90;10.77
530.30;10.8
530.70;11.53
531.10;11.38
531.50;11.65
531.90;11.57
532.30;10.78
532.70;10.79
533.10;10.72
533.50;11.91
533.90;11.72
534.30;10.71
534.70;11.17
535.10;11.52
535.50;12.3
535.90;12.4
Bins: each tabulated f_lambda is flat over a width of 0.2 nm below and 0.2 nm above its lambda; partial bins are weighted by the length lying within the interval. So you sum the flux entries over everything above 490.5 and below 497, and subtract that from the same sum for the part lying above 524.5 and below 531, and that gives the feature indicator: -1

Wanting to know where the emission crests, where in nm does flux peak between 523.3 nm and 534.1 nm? 533.50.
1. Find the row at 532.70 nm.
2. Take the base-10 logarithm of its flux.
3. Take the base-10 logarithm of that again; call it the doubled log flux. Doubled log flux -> 0.014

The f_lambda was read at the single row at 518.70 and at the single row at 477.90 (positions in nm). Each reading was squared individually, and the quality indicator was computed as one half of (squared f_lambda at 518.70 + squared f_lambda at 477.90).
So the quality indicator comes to 90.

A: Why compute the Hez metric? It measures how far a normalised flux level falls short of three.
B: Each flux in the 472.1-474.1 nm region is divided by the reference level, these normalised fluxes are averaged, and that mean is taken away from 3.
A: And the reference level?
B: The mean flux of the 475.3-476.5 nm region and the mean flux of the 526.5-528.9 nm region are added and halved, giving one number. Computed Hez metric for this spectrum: 2.01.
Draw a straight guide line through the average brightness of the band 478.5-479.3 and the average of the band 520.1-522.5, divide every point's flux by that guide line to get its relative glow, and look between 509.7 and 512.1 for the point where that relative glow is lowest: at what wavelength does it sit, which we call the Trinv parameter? 509.90 nm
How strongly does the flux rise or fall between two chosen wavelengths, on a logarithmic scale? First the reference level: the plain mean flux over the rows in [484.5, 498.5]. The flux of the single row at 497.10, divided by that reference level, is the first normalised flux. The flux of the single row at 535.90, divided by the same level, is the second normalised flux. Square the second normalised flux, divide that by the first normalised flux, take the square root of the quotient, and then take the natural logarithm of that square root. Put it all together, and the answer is 0.17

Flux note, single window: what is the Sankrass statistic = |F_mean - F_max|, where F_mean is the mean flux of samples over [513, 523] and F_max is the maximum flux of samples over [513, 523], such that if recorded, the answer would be 1.74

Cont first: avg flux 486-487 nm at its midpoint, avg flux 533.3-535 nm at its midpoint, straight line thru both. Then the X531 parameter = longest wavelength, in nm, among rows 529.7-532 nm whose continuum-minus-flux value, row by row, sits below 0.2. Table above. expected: 531.90 nm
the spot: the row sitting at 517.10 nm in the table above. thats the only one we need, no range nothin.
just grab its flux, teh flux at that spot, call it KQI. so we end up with 7.742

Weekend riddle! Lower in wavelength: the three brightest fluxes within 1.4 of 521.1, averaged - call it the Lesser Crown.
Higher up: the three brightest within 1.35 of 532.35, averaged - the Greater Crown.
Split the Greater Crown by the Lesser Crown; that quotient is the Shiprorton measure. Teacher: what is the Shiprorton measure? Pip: 1.11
